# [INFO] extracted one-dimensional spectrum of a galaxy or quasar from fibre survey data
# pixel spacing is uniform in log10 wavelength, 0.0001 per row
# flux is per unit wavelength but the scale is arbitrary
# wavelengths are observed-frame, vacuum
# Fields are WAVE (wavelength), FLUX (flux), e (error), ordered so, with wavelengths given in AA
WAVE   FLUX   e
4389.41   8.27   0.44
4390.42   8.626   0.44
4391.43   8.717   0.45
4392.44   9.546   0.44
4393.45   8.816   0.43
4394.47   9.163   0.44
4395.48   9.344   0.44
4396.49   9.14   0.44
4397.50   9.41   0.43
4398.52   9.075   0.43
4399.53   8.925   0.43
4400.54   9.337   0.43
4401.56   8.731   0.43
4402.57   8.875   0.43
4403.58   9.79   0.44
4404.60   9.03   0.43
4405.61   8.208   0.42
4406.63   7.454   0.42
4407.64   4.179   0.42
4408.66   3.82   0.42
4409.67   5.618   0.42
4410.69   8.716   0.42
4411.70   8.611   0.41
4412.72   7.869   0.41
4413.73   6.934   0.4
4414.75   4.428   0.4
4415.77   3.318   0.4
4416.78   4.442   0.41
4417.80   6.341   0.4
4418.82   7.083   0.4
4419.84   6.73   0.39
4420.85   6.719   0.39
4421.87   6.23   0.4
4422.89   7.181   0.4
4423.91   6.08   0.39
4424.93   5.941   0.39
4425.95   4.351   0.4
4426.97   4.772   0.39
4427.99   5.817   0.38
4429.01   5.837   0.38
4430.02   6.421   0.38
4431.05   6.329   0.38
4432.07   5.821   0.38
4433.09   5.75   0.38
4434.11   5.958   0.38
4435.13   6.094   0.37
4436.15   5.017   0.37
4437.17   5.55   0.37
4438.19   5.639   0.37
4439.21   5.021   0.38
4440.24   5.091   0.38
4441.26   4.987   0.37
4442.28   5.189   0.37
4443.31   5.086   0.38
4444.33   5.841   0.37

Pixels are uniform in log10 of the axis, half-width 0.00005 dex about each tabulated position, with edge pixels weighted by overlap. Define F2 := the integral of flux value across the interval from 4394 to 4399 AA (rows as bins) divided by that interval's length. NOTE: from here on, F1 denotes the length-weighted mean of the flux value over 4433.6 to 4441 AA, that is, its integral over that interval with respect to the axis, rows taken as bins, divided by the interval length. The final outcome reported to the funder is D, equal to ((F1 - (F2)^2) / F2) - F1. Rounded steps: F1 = 5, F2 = 9.2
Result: -14.1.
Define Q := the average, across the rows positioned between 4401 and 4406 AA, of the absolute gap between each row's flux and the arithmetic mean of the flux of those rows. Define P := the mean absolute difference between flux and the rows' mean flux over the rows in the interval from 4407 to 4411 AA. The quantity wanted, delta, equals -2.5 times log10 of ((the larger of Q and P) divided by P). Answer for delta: 0.0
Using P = 1.58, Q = 0.4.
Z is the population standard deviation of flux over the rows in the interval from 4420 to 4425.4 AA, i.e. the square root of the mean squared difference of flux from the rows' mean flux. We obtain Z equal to 0.46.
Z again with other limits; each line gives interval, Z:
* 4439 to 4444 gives 0.07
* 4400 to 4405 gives 0.38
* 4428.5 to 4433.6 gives 0.28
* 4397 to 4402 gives 0.25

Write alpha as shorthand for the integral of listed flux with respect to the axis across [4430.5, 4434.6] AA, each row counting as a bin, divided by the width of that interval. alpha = 6.0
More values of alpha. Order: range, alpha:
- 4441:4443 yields 5.1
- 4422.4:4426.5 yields 5.9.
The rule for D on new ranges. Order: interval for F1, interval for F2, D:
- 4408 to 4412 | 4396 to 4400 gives -14.9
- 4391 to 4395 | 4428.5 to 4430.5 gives -13.7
